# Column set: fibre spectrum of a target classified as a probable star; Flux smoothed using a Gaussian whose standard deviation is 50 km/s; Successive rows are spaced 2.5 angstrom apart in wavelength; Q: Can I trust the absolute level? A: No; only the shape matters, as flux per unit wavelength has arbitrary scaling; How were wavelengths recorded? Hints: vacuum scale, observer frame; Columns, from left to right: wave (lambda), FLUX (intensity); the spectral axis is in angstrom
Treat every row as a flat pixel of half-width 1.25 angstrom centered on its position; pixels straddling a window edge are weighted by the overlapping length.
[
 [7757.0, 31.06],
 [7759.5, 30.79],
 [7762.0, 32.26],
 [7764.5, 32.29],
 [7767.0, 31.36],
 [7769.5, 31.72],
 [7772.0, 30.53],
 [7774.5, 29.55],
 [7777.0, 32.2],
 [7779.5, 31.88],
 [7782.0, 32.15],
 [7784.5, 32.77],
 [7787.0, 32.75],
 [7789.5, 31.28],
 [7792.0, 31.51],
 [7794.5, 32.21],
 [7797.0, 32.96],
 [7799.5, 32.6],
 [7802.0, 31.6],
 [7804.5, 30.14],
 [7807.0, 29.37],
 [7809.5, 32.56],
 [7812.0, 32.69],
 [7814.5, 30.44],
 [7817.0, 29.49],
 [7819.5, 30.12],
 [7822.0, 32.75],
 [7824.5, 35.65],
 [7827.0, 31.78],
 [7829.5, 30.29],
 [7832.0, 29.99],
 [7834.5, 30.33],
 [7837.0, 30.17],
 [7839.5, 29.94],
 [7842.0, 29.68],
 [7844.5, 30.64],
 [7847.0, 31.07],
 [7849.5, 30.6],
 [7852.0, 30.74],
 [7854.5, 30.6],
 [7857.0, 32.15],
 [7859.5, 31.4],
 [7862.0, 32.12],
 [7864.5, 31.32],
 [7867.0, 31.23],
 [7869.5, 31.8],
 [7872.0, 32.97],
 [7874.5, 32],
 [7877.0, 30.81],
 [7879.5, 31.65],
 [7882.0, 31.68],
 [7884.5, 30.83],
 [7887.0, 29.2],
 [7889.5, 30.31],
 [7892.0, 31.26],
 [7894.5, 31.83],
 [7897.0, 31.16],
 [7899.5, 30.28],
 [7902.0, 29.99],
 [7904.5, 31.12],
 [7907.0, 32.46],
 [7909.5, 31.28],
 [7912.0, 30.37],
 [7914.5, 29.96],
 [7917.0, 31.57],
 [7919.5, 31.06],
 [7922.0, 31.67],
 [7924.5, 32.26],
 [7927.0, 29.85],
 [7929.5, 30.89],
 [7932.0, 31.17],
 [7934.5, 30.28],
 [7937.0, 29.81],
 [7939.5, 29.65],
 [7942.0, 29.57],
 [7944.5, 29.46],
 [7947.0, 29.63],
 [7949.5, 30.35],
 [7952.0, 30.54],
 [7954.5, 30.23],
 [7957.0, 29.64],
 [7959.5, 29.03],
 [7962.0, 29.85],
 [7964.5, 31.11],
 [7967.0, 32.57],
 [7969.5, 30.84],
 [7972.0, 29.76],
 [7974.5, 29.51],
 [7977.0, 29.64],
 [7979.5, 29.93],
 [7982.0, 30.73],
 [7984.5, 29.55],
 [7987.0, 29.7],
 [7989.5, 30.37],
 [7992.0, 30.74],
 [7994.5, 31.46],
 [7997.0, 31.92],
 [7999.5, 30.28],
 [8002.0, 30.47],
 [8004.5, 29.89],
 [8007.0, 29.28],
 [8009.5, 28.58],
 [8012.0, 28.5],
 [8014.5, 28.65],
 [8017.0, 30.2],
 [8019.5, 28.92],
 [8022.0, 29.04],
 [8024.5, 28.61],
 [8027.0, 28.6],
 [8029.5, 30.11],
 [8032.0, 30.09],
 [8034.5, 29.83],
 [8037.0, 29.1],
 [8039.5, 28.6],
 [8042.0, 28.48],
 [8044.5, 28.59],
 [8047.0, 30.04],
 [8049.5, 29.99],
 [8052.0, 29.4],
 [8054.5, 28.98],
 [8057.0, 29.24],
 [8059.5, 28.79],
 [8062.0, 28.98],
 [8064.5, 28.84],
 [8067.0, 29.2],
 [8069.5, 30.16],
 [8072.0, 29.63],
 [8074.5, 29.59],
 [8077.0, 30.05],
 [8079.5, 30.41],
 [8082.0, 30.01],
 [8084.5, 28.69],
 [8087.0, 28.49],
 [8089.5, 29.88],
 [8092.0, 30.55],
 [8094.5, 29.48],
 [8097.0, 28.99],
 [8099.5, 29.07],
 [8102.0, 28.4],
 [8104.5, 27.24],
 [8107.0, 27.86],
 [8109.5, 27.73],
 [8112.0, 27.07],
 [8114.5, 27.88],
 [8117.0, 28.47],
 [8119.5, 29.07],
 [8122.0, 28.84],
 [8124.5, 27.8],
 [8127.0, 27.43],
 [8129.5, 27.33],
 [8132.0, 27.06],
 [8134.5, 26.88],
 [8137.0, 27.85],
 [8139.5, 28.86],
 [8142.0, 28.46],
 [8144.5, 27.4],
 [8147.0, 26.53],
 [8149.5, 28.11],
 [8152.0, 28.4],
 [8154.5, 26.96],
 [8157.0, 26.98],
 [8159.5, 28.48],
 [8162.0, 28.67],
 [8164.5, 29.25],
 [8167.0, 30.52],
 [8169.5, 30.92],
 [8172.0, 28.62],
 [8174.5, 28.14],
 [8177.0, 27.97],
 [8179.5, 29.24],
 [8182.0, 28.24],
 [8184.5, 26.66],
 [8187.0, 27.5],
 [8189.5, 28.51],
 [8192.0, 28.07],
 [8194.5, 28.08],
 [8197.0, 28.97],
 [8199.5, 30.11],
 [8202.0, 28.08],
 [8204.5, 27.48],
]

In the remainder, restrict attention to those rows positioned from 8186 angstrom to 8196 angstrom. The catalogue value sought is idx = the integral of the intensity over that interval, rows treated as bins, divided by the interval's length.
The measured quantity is 28.1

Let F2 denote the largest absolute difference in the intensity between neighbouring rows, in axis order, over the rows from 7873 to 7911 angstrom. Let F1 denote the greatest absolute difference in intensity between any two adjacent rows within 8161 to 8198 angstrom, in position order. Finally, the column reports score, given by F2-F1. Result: -0.7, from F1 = 2.30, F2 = 1.63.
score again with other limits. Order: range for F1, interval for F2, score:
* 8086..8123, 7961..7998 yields 0.3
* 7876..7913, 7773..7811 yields 1.6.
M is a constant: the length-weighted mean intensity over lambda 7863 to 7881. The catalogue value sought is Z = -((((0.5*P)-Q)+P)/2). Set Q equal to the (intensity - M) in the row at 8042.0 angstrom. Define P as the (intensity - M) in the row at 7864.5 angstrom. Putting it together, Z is -1.3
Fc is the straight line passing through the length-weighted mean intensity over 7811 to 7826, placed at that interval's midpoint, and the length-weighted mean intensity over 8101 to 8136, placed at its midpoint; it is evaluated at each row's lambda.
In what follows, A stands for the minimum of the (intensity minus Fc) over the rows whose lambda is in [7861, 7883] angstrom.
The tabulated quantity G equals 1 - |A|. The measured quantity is 0.8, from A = -0.2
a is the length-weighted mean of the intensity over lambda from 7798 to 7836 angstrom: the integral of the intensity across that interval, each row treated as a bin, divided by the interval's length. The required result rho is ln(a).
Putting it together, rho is 3.44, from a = 31.3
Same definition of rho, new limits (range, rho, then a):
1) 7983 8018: 3.40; 30.0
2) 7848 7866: 3.44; 31.3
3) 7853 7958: 3.43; 30.9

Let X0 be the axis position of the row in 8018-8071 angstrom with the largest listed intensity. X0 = 8069.5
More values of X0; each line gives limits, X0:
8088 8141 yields 8092.0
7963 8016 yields 7967.0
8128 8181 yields 8169.5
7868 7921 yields 7872.0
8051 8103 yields 8092.0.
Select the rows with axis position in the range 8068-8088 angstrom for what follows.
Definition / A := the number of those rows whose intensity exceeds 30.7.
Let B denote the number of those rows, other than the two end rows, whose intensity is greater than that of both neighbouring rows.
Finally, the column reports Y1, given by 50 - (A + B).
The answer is 49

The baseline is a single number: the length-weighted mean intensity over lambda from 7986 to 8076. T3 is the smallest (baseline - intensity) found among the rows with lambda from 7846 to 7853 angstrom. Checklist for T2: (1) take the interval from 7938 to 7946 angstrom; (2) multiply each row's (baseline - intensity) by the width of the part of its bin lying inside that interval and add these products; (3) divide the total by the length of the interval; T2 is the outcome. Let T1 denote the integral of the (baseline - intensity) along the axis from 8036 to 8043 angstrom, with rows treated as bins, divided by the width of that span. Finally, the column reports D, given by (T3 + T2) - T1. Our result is -2.4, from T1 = 0.8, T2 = 0.0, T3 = -1.5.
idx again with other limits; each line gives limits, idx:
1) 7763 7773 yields 31.5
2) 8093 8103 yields 29.0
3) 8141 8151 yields 27.6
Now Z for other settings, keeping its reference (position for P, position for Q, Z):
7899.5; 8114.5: -0.8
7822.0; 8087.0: -2.4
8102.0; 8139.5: 1.1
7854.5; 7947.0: -0.2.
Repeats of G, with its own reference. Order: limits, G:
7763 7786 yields -1.9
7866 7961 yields -0.7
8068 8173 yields 0.1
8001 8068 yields 0.3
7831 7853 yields -0.8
